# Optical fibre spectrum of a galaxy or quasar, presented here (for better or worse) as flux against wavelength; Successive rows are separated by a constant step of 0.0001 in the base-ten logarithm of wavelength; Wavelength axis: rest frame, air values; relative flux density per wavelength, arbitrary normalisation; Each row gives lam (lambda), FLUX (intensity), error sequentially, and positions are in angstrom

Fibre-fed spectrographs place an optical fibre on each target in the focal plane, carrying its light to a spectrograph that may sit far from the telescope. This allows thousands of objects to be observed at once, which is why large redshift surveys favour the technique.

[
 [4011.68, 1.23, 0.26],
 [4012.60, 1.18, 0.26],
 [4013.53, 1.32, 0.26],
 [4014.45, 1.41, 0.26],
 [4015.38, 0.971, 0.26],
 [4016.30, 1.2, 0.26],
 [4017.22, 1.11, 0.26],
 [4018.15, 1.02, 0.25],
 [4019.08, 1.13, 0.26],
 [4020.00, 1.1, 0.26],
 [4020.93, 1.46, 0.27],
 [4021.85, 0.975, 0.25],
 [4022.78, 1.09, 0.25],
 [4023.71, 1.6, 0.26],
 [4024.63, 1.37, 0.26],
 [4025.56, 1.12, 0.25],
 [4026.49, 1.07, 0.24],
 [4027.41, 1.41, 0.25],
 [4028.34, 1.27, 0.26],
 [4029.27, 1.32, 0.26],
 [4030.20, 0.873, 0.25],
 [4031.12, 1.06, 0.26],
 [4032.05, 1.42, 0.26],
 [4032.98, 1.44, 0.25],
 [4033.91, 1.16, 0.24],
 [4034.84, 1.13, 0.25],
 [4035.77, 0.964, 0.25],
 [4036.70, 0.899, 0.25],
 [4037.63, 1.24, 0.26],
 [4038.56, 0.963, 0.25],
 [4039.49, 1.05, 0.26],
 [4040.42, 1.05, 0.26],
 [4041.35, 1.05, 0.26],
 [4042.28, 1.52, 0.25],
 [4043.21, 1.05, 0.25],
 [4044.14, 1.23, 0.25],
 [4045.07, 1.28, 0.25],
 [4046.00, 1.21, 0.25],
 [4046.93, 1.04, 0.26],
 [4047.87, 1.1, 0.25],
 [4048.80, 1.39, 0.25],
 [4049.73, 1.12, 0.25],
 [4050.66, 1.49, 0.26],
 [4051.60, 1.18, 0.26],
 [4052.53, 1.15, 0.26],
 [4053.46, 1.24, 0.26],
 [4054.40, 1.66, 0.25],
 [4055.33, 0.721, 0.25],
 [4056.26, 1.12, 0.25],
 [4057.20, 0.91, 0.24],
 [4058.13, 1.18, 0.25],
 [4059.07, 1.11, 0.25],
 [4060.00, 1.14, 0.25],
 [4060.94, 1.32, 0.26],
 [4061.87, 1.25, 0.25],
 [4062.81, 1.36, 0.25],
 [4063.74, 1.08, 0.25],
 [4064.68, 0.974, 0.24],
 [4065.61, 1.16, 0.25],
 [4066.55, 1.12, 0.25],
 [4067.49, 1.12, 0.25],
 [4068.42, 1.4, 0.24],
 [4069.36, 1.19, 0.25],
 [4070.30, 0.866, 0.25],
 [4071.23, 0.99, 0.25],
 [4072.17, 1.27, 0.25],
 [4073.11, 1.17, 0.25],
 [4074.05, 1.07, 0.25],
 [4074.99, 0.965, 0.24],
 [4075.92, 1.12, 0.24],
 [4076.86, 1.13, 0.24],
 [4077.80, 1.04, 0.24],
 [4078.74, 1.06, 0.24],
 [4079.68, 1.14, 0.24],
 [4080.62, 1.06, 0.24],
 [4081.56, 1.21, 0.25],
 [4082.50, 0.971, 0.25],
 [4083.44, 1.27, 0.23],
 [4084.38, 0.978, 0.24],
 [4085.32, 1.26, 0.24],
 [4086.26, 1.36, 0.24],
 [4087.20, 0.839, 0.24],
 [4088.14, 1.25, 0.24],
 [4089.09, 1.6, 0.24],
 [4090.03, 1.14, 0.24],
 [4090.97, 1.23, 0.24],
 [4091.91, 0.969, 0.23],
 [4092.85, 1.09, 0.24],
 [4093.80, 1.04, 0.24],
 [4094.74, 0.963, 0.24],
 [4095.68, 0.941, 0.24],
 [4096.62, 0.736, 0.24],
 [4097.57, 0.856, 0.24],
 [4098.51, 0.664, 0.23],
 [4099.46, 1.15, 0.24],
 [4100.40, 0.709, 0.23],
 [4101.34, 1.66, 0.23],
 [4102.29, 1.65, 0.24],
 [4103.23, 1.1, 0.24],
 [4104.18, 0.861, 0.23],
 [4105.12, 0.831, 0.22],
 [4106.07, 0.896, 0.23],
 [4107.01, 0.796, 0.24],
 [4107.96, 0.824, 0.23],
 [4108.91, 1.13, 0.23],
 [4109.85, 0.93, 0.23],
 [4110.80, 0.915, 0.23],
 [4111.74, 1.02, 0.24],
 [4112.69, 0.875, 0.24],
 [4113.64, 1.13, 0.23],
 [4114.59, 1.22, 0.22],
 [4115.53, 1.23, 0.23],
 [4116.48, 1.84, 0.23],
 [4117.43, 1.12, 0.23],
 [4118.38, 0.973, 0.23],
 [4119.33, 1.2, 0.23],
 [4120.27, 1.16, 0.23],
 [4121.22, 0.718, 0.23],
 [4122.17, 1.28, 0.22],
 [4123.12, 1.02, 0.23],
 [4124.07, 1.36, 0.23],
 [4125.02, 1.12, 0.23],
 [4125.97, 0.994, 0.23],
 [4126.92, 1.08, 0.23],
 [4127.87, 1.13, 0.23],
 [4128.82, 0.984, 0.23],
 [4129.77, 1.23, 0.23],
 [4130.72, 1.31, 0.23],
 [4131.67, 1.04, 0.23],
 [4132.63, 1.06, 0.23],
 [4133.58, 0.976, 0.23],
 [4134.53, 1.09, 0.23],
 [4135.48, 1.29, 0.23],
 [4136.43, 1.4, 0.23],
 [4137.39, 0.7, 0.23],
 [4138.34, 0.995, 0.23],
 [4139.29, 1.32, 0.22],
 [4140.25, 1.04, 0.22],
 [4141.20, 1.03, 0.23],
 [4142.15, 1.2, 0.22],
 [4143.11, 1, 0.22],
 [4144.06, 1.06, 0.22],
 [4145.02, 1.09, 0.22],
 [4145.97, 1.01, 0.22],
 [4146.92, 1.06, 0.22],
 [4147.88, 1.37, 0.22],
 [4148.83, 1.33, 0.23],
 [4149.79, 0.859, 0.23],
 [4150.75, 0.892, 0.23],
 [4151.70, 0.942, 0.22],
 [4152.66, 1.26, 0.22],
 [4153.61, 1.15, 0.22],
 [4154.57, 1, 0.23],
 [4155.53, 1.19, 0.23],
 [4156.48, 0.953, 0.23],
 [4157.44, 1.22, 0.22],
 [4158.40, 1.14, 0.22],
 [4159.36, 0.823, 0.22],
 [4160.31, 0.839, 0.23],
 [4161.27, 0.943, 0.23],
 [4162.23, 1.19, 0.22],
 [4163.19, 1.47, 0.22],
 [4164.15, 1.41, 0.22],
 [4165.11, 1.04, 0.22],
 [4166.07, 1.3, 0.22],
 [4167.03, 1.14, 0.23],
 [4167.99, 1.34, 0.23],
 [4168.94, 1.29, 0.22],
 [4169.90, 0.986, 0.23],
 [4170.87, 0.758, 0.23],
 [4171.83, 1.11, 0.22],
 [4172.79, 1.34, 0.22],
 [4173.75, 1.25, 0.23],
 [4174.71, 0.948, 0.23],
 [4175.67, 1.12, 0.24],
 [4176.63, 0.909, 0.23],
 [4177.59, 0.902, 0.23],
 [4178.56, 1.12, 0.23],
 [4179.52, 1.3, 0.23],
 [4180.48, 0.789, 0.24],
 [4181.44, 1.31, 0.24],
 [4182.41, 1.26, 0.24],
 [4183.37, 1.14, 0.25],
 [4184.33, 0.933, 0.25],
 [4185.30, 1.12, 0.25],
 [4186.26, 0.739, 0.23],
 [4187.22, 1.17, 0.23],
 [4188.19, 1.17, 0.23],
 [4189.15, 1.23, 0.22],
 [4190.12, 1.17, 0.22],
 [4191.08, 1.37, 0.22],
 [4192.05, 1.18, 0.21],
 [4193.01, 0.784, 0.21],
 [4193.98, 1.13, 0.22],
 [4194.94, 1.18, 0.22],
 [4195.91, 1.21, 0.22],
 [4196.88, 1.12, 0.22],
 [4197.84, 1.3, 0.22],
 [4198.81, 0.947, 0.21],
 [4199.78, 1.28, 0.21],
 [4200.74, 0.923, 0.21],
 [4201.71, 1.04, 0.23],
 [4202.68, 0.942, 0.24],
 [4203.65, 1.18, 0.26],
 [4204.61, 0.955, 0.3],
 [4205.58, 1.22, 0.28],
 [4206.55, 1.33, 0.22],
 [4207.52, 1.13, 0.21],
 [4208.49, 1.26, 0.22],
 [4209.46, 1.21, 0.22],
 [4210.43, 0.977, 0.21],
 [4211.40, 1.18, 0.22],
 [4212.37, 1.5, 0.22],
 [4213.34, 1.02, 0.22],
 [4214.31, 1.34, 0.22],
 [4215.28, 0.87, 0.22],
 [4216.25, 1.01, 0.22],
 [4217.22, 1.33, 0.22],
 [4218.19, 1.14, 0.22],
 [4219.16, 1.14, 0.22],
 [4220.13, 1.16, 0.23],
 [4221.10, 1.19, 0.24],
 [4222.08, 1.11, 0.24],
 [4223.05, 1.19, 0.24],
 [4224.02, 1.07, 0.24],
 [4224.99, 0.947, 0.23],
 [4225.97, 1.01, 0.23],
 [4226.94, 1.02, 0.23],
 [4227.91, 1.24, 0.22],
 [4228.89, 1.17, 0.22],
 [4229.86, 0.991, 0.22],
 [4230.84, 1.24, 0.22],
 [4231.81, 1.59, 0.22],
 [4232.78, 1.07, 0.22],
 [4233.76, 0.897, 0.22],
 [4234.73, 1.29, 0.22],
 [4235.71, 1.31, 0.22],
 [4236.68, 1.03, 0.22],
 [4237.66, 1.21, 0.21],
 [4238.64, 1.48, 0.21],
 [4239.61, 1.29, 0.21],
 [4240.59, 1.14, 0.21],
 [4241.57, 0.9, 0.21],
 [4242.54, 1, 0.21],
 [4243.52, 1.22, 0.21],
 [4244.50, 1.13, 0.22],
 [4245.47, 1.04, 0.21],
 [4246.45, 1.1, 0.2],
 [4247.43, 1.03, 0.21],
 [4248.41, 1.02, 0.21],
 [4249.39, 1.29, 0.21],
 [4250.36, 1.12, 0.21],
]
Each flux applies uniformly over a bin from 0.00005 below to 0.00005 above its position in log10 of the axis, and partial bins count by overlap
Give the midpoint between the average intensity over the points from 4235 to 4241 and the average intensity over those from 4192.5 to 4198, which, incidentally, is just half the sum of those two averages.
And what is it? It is 1.18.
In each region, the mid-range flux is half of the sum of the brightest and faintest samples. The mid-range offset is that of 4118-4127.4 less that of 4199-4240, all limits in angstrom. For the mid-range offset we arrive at -0.19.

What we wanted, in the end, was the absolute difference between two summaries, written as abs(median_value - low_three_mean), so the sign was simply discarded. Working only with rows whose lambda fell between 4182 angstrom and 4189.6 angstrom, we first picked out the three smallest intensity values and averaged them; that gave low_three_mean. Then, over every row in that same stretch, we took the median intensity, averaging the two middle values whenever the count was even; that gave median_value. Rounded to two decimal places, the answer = 0.22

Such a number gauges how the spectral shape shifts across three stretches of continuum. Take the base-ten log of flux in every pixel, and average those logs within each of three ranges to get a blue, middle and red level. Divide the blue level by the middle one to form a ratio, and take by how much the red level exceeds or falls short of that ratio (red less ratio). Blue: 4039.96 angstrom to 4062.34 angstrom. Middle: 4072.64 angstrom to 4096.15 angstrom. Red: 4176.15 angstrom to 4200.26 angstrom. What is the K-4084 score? -1.56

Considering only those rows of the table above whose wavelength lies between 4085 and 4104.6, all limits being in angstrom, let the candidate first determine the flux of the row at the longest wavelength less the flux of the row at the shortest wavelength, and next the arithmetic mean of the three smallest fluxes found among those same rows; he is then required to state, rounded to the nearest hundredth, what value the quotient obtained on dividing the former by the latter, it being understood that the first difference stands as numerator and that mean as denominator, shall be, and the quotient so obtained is -0.57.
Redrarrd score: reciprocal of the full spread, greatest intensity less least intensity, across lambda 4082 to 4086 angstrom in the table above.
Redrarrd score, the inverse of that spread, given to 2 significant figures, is 3.3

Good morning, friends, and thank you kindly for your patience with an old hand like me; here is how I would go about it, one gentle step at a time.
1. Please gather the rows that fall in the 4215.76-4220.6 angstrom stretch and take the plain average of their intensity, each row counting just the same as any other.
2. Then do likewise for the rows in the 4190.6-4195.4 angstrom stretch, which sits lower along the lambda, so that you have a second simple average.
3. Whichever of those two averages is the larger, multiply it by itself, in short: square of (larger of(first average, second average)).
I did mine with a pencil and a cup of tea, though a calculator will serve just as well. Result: 1.34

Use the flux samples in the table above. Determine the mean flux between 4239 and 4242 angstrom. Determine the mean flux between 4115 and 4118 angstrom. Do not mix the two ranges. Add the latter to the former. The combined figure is 2.5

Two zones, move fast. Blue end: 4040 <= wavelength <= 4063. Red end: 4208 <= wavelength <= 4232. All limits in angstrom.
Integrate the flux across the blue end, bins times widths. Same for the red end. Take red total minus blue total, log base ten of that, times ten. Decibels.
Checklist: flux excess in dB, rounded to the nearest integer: -7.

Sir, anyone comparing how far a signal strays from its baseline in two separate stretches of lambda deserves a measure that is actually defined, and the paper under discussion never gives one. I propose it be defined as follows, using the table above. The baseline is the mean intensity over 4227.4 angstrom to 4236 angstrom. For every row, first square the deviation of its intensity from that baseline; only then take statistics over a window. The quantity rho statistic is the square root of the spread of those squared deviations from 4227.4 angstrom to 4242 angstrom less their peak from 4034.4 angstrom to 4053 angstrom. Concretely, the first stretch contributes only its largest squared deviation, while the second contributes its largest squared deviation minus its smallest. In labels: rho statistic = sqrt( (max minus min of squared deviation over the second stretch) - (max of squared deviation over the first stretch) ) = 0.22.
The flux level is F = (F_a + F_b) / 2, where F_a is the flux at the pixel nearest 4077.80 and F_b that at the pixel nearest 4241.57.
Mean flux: 0.97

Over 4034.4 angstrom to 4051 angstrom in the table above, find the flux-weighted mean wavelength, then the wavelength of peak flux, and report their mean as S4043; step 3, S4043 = 4042.7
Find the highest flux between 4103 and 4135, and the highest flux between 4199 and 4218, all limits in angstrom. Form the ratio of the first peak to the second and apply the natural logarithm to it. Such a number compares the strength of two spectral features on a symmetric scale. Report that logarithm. 0.204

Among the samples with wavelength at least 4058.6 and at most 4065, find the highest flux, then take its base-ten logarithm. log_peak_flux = 0.13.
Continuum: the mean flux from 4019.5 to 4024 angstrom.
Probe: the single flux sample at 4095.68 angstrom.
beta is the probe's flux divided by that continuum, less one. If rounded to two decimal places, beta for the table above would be -0.24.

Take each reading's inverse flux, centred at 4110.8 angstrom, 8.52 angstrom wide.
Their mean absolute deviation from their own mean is 0.130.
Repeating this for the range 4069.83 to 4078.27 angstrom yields 0.084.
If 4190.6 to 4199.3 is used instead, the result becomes 0.117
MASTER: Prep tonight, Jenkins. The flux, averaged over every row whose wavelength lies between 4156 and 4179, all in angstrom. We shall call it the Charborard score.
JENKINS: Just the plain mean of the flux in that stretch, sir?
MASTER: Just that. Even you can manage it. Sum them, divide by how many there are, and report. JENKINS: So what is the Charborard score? 1.11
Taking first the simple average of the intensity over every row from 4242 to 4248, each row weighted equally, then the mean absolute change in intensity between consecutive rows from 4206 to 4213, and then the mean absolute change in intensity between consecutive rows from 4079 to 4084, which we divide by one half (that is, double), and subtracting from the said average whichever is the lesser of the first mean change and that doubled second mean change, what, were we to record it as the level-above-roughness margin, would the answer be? 0.90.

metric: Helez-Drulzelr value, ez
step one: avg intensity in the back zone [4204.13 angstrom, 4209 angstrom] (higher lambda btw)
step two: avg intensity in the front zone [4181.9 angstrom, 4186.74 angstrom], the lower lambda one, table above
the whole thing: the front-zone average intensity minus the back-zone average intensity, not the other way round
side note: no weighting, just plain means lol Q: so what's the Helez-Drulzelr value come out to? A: -0.14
